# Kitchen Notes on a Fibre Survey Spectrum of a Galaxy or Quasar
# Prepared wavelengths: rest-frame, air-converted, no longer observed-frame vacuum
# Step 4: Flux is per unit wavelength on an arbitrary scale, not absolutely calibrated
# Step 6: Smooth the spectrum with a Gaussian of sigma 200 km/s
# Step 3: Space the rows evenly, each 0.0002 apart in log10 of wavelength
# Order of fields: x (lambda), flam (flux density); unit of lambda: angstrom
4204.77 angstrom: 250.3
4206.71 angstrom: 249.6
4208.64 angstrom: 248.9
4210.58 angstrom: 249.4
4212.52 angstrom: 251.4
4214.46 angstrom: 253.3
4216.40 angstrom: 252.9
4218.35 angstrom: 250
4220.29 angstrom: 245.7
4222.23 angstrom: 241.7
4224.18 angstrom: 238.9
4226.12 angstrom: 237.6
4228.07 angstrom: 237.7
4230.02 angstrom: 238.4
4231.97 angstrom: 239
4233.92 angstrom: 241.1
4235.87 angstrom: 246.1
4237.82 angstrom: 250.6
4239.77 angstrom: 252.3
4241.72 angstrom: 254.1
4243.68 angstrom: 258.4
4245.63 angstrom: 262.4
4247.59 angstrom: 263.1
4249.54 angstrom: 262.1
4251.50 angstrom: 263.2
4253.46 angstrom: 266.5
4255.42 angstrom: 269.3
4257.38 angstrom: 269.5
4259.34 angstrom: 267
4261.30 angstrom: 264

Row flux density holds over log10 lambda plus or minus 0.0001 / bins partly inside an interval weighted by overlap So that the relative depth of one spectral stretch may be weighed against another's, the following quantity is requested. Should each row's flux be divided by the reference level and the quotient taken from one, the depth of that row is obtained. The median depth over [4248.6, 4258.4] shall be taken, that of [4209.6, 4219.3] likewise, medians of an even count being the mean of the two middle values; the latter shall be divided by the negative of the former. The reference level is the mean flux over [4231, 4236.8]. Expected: -0.38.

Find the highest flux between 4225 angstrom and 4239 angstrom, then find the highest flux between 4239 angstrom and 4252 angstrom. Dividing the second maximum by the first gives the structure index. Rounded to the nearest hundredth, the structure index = 1.05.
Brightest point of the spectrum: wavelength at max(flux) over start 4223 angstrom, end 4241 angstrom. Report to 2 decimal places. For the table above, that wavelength 4239.77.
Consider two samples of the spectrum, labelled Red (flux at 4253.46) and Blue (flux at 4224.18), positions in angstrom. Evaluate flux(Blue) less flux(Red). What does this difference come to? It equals -28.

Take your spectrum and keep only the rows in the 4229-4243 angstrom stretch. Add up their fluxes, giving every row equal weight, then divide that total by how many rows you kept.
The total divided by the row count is 246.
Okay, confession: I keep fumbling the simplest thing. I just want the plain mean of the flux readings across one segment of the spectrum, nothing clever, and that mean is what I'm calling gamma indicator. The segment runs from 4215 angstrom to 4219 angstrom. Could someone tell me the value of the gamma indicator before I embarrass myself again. 251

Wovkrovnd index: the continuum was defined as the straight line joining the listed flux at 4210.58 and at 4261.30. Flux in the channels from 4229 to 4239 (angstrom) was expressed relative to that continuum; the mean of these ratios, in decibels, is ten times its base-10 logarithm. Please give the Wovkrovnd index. -0.23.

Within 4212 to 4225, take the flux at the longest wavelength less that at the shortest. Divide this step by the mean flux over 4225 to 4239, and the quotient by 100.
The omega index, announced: -0.0005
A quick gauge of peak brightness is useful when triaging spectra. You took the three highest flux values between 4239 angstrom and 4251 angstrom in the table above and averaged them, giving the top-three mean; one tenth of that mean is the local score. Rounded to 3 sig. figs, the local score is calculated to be 26.3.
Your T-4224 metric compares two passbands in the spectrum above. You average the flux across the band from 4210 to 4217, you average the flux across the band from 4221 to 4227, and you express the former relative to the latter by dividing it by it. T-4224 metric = 1.05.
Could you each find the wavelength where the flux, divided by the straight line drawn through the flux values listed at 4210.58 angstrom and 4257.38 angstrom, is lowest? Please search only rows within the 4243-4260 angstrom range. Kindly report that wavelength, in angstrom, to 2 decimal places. 4243.68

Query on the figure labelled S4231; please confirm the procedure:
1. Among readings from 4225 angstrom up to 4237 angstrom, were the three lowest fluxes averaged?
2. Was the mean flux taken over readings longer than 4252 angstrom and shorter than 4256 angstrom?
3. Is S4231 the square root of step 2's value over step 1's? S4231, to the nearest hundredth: 1.06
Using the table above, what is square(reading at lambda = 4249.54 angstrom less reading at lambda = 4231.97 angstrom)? 534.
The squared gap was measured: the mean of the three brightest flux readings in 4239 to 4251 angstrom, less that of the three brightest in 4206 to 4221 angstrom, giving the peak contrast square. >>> 100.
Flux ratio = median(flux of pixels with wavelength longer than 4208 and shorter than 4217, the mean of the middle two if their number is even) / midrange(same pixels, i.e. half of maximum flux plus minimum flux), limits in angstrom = 1.001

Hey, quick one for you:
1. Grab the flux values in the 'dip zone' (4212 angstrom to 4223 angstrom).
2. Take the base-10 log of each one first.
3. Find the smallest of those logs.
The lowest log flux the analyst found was 2.38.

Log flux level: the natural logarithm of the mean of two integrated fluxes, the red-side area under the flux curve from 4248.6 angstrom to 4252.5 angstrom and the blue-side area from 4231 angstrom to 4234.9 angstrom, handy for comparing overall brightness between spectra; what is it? 6.89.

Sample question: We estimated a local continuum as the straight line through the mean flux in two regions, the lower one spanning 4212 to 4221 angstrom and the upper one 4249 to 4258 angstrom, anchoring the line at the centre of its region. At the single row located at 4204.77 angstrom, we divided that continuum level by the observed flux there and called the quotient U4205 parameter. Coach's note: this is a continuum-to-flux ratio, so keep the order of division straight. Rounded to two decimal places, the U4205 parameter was 0.98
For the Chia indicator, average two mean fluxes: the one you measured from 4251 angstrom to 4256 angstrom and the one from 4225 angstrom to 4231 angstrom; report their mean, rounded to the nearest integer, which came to 252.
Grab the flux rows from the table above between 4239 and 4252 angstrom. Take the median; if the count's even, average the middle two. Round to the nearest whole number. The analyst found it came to 262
